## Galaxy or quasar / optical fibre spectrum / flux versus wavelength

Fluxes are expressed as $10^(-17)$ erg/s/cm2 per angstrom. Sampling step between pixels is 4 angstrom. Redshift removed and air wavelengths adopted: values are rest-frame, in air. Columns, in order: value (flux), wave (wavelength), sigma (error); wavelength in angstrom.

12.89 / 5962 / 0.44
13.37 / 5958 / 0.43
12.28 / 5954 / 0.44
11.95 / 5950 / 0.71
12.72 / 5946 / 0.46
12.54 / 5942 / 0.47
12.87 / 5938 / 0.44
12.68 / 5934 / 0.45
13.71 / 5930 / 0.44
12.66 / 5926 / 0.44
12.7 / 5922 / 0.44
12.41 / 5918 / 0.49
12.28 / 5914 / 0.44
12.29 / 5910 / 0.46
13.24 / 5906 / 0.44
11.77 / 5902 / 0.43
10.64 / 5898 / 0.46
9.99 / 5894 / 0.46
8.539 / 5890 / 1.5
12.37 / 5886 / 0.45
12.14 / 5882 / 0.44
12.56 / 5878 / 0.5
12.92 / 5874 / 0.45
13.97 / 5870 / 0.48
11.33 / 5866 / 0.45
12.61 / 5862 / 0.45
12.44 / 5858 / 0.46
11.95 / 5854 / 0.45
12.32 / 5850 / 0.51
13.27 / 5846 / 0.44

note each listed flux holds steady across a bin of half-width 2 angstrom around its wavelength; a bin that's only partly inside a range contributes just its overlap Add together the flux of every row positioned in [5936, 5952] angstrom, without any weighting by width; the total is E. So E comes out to 50.1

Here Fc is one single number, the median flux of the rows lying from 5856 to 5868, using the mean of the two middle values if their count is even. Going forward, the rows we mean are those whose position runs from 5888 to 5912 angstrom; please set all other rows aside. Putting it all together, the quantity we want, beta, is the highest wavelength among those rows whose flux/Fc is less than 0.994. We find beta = 5910 angstrom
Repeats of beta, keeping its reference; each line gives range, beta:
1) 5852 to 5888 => 5882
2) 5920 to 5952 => 5950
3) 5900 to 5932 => 5914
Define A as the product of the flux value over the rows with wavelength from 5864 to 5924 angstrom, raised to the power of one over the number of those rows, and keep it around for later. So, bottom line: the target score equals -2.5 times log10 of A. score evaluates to -2.69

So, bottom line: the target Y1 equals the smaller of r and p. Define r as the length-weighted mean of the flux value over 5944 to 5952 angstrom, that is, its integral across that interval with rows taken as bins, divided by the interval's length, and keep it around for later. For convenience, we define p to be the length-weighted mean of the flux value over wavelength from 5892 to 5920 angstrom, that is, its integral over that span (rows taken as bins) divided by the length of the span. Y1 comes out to 11.8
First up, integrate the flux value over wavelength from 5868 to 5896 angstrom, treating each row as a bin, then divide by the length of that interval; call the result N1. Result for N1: 11.8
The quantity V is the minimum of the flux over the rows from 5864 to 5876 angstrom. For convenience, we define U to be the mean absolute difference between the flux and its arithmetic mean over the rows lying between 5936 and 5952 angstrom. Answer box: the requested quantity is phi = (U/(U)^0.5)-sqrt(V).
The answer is -2.83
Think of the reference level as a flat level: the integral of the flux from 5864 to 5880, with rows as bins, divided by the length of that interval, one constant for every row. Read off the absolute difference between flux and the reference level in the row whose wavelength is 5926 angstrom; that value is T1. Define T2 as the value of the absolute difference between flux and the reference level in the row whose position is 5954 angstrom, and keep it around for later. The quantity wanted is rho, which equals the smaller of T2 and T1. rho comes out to 0.0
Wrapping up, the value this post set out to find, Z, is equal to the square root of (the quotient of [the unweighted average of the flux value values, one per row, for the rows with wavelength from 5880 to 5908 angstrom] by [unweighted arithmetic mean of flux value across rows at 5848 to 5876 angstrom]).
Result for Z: 0.95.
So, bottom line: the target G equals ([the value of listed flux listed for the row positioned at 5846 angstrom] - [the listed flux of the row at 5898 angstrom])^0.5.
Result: 1.62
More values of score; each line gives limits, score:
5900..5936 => -2.75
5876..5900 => -2.60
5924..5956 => -2.76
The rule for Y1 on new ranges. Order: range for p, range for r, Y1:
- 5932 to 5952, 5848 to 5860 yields 12.2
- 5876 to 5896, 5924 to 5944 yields 11.1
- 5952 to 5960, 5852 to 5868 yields 12.1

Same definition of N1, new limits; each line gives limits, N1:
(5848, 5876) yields 12.5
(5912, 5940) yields 12.8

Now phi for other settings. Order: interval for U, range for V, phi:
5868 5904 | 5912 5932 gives -2.37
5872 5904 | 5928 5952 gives -2.35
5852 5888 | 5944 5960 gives -2.77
